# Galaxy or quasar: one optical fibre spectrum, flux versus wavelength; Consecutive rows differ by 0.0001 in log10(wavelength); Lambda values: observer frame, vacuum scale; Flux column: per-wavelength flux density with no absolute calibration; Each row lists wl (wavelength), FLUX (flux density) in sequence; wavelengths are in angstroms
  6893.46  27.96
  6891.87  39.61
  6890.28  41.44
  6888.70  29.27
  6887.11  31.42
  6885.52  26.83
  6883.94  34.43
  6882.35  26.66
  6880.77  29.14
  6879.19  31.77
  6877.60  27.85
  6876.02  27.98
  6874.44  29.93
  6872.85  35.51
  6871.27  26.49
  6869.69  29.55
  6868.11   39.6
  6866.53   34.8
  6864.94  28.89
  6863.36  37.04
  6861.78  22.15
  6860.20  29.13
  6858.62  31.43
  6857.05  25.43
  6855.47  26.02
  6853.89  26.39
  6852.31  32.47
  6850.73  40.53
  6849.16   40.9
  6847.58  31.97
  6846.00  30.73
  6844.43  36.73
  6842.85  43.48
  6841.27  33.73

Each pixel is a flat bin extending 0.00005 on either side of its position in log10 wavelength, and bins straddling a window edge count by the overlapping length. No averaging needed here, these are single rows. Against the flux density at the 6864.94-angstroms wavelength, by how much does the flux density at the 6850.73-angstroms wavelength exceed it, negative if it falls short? 12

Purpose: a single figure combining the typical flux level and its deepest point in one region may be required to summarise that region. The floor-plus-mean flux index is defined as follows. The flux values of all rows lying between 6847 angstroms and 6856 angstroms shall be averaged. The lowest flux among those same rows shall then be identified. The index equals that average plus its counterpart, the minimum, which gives 59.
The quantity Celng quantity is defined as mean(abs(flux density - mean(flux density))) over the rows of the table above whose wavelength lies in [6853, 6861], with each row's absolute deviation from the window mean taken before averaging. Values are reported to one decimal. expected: 2.1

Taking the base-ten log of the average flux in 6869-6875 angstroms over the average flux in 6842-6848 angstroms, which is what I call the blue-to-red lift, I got -0.07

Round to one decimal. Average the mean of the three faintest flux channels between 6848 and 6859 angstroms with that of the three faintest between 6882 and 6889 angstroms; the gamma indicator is 26.8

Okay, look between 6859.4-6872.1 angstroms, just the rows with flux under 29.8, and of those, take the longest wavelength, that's 6871.27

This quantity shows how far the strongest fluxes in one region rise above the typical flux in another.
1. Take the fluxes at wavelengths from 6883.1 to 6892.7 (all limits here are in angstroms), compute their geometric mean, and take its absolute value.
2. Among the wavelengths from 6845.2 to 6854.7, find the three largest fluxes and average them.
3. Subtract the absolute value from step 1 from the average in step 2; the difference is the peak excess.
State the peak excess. 4.5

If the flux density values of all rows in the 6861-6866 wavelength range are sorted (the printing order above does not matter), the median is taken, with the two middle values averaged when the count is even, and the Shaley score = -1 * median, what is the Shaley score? -28.9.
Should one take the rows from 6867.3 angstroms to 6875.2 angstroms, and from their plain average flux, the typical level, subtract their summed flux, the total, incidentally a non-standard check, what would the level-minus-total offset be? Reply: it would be -129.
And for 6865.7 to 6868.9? -37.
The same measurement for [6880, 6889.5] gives -148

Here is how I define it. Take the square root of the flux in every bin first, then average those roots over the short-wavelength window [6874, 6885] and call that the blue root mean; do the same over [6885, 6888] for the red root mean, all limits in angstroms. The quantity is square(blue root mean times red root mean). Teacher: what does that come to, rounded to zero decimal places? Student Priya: 862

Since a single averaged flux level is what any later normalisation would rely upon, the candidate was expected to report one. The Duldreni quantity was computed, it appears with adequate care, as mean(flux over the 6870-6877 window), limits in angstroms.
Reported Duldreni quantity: 30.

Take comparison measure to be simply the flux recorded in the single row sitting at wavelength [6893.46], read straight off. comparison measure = 27.96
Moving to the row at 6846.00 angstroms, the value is 30.73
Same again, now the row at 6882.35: 26.66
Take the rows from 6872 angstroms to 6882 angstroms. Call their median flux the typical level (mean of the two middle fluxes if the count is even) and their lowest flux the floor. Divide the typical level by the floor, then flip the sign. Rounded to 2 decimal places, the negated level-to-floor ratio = -1.06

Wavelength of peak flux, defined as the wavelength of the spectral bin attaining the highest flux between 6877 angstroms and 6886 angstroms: 6883.94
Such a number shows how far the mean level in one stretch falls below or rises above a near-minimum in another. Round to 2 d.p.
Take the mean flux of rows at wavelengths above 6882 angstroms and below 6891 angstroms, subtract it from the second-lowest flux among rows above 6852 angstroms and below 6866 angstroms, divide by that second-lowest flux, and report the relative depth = -0.25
